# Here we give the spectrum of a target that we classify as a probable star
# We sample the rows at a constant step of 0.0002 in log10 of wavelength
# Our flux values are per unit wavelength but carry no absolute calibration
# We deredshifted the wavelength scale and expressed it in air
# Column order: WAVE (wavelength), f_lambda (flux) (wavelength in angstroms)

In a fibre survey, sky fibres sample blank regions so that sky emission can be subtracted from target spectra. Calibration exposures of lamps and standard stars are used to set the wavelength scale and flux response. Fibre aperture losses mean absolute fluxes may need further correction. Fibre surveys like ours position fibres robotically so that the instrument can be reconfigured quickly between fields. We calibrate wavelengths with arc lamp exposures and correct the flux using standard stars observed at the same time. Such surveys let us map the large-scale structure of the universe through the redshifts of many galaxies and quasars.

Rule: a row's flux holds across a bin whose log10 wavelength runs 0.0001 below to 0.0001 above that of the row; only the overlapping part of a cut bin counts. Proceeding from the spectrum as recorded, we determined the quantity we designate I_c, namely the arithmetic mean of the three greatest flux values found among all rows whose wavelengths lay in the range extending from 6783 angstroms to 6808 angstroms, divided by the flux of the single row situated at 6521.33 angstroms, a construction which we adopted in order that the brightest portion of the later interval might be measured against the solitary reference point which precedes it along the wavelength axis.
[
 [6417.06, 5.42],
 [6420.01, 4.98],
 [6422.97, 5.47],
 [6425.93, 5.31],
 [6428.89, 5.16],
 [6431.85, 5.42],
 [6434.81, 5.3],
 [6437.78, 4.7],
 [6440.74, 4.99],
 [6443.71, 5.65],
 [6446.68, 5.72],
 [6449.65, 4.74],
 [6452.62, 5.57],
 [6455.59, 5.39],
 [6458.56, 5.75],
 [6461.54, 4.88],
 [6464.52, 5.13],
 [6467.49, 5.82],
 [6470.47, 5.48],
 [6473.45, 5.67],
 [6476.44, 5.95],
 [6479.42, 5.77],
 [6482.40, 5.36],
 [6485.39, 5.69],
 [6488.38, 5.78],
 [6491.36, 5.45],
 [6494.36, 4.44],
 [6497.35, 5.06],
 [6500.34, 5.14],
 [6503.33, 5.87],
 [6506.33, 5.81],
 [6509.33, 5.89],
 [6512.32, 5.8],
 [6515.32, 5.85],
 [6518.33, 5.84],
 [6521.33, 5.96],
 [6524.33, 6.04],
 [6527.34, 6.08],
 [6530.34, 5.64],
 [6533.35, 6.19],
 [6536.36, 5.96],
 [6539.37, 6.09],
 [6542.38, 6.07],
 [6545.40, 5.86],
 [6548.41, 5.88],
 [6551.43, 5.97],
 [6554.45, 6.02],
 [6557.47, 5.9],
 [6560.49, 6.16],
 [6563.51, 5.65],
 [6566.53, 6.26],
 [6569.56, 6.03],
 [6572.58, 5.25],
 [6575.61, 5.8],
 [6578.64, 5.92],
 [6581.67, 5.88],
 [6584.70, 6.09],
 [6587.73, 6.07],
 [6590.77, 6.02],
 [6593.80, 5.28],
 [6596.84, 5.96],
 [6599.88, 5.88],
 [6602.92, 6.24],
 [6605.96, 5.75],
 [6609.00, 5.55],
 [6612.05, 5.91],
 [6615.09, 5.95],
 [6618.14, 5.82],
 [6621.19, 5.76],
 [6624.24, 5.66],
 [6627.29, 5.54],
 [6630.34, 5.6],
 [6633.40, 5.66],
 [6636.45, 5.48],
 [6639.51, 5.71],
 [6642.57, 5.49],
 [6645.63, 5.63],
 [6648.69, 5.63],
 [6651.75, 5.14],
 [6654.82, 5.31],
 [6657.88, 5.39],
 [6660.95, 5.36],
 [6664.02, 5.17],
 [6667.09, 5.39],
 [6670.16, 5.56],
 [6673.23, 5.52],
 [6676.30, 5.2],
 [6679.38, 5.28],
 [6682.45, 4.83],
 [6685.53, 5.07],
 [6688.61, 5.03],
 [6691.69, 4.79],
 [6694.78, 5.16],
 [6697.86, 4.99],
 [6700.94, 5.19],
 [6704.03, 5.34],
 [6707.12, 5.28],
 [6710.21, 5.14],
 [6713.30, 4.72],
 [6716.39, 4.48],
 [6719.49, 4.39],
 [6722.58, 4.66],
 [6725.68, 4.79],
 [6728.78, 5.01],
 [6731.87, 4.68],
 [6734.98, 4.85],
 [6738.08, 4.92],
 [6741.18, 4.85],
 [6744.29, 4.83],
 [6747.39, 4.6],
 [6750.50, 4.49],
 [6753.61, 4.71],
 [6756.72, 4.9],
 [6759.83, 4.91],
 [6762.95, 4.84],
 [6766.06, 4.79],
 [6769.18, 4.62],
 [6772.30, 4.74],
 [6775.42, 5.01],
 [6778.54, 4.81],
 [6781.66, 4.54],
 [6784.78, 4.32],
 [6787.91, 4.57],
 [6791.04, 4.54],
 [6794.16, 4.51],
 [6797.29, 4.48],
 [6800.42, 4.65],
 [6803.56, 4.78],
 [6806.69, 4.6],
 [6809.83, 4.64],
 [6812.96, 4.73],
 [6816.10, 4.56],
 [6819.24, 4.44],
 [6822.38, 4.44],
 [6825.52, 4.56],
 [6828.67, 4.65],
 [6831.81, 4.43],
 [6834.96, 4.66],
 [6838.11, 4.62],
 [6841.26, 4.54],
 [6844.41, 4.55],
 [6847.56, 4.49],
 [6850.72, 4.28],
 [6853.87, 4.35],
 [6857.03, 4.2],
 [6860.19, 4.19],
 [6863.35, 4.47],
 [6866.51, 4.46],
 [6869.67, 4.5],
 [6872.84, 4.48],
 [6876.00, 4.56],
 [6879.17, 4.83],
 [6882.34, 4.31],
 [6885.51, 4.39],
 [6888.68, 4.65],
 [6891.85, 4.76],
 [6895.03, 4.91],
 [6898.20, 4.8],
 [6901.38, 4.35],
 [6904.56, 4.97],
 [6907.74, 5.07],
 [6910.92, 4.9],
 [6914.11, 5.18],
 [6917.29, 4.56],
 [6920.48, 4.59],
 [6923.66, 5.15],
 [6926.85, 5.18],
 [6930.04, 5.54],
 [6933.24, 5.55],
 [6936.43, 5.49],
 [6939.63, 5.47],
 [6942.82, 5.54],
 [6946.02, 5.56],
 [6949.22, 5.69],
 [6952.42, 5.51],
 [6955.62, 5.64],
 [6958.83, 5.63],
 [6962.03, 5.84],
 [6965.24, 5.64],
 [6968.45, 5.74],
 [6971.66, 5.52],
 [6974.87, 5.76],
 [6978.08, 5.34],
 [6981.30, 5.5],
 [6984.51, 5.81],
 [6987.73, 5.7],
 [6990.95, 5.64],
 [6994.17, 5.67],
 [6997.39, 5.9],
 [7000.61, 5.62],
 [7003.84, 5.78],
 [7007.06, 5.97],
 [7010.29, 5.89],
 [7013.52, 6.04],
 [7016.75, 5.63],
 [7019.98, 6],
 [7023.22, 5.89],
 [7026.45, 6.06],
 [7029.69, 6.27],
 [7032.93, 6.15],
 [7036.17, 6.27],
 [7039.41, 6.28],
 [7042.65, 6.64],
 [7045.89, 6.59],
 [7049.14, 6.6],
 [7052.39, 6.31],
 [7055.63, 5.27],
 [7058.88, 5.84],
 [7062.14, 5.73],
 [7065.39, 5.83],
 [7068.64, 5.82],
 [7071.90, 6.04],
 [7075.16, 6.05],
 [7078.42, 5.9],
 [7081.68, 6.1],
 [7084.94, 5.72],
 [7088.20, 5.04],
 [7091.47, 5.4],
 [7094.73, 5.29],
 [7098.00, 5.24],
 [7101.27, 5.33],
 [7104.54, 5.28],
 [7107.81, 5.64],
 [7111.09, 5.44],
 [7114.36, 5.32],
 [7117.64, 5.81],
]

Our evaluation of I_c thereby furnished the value 0.78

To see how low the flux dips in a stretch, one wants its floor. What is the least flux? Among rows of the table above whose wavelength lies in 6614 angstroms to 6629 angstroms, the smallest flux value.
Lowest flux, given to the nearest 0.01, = 5.54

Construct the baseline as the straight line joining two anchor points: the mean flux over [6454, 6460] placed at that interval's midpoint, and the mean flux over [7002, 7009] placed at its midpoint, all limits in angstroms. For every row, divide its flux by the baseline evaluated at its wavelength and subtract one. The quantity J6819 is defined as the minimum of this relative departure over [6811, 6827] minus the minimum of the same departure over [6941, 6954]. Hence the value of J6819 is -0.17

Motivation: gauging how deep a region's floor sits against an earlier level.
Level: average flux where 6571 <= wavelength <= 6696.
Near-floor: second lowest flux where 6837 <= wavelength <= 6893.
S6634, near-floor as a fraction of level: 0.76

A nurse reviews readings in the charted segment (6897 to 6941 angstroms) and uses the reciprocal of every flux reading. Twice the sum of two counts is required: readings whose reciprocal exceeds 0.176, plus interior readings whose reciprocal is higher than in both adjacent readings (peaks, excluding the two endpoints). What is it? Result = 34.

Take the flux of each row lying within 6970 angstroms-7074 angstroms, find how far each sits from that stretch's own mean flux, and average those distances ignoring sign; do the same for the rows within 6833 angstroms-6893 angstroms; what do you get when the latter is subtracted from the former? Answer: 0.13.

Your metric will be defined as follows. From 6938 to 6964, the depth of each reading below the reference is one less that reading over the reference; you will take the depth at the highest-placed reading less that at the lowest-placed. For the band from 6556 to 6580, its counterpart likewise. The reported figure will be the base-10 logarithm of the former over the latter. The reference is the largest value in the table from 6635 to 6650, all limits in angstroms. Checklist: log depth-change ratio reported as 1.3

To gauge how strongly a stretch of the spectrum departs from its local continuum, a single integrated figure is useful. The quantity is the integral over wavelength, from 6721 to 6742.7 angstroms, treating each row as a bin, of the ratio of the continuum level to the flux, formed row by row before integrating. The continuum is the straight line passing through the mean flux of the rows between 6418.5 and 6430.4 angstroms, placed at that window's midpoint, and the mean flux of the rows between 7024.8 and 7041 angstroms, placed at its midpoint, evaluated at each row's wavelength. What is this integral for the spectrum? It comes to 26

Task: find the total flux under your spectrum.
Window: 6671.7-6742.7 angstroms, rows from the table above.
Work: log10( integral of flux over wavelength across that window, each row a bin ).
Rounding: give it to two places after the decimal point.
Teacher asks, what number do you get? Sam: 2.55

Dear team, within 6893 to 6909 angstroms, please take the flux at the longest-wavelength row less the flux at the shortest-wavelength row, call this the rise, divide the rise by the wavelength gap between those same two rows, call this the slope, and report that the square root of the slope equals 0.112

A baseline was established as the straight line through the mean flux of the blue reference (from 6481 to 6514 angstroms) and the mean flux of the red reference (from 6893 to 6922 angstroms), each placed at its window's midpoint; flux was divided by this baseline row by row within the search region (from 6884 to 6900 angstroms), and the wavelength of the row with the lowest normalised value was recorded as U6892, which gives 6885.51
